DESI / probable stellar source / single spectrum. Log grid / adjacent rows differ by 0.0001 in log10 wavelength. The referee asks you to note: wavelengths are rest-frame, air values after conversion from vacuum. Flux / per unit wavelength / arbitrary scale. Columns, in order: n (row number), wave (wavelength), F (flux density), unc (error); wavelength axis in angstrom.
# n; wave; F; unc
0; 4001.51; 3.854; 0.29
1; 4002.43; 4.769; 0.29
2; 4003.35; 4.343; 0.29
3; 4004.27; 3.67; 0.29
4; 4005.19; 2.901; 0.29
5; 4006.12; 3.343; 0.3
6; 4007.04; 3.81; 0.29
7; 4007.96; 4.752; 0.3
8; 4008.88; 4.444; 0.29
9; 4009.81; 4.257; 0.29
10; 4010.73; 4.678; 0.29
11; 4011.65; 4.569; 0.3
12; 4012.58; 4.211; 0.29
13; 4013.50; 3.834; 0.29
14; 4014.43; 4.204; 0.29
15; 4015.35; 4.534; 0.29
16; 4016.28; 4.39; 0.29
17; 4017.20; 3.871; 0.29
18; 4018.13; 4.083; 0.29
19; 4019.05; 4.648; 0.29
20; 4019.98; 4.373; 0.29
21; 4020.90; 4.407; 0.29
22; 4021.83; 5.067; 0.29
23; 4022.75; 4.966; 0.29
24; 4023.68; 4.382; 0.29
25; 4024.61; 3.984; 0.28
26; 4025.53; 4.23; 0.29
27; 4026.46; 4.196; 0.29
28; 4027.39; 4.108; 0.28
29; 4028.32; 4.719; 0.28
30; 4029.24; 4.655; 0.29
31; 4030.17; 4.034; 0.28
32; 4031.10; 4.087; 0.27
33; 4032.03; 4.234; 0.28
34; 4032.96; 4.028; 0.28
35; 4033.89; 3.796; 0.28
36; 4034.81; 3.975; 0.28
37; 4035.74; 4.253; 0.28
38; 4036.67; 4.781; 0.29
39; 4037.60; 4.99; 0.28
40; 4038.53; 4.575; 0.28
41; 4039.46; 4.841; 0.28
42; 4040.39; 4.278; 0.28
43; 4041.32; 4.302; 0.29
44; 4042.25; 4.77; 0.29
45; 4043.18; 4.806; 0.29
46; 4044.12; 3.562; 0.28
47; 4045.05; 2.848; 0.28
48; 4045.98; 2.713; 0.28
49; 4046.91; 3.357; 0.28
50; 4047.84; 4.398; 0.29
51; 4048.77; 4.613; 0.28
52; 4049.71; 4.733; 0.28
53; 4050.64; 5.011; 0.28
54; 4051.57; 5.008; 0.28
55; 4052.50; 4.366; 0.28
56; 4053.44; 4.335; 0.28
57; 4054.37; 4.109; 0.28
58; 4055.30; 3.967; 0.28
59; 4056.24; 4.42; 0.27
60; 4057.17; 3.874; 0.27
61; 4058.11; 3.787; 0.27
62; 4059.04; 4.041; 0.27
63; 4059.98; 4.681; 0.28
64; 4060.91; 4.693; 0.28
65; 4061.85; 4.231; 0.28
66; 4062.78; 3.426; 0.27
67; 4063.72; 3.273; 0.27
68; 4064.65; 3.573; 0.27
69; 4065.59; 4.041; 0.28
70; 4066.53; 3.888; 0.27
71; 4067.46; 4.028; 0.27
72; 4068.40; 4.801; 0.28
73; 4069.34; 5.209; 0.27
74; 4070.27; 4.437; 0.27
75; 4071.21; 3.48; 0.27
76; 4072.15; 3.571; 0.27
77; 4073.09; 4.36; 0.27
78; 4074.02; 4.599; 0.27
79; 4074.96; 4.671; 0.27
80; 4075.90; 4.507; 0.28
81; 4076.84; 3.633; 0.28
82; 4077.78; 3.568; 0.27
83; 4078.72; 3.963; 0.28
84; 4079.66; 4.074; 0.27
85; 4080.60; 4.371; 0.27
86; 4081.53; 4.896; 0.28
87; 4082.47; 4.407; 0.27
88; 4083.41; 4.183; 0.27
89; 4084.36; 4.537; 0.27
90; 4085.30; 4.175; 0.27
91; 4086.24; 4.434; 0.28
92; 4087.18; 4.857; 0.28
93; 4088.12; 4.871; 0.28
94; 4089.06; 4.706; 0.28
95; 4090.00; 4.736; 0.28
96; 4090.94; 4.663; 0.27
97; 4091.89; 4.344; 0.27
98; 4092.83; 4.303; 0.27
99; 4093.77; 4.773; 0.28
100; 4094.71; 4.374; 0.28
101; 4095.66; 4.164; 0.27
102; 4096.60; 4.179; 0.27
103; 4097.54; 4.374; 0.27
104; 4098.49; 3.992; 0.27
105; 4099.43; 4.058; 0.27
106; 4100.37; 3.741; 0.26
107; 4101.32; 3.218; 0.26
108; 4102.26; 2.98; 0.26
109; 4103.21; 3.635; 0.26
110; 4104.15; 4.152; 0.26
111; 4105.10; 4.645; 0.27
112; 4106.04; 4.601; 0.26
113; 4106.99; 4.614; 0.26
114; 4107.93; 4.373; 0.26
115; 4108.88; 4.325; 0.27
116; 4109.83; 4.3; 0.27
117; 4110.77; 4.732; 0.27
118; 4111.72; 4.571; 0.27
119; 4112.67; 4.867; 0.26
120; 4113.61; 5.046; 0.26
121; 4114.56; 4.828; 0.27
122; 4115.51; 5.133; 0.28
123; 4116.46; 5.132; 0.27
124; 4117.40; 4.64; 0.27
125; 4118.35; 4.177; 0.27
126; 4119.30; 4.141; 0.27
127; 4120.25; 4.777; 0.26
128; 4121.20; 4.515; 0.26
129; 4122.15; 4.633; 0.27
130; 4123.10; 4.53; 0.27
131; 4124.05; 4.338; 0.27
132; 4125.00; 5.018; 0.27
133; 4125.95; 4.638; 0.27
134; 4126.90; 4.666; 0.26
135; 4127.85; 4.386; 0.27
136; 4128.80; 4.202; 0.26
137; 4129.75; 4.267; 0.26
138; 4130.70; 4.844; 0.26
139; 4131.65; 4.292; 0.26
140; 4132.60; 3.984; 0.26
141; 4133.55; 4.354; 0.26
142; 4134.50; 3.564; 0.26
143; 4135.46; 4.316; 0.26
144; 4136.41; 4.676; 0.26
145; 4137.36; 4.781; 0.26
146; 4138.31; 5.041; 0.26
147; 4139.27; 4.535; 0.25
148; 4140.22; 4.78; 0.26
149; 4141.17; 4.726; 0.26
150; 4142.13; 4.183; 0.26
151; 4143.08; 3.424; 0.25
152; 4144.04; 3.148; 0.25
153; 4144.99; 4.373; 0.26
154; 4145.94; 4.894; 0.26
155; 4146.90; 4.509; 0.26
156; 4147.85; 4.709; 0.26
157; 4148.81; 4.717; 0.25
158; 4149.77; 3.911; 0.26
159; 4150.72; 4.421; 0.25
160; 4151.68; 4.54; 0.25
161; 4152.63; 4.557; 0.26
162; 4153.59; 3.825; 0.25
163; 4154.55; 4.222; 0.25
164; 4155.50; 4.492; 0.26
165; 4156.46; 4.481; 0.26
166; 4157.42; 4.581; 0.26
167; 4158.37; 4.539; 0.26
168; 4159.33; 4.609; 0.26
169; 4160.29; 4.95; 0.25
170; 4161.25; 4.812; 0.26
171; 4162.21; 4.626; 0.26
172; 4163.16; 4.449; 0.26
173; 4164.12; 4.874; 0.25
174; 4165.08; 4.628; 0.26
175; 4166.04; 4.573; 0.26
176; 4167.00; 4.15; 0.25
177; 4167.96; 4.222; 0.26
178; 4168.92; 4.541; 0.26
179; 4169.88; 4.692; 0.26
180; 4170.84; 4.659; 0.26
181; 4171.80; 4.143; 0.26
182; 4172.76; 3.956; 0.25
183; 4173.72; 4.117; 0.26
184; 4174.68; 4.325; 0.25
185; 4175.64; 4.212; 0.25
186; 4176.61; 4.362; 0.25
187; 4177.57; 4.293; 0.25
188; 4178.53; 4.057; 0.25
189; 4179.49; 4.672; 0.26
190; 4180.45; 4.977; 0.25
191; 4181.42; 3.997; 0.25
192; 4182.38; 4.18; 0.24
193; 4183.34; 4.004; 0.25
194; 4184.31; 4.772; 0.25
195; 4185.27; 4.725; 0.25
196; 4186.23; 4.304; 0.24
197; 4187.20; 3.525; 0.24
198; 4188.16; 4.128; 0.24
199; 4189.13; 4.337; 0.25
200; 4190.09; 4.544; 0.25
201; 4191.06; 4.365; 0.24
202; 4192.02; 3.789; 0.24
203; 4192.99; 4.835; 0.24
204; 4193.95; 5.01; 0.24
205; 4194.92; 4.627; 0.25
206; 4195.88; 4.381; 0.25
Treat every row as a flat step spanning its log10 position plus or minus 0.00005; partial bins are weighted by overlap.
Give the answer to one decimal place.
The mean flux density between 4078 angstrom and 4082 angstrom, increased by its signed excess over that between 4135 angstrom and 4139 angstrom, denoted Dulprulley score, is 3.9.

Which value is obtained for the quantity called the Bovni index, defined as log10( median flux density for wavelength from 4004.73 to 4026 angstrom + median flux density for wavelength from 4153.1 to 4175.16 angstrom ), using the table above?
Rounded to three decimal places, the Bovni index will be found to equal 0.950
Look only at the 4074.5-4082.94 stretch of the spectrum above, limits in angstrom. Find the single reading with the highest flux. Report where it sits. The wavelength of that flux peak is 4081.53 angstrom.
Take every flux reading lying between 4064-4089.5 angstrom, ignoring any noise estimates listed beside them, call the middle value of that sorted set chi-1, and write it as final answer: 4.37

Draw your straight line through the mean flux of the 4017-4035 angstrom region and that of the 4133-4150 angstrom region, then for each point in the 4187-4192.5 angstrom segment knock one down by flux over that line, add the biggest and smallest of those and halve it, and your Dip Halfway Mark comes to 0.083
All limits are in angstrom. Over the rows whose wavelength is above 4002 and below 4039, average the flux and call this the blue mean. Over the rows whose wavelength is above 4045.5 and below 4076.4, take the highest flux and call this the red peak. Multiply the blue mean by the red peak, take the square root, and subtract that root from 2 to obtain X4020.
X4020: -2.72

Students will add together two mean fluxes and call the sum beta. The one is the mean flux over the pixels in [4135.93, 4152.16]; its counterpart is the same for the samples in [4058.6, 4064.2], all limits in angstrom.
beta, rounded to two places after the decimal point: 8.49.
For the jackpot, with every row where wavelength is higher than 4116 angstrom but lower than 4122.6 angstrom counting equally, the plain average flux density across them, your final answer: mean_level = 4.57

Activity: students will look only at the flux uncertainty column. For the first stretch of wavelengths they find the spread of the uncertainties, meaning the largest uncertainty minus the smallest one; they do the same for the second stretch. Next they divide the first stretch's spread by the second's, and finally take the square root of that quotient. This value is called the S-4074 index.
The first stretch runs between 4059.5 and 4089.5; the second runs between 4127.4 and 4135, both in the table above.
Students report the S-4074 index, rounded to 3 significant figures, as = 1.00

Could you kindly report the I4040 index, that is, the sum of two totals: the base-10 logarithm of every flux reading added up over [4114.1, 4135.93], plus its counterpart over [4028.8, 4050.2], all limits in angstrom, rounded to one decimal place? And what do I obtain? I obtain 29.2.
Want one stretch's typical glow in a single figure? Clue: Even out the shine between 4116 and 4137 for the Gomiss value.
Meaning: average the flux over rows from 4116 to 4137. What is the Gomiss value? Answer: 4.46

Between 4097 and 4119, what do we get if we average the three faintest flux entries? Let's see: 3.28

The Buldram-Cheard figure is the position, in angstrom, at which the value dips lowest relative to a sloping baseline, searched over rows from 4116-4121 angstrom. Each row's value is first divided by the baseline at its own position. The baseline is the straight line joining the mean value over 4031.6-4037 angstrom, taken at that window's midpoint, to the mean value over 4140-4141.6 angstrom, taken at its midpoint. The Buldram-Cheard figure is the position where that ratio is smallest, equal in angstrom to 4119.30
